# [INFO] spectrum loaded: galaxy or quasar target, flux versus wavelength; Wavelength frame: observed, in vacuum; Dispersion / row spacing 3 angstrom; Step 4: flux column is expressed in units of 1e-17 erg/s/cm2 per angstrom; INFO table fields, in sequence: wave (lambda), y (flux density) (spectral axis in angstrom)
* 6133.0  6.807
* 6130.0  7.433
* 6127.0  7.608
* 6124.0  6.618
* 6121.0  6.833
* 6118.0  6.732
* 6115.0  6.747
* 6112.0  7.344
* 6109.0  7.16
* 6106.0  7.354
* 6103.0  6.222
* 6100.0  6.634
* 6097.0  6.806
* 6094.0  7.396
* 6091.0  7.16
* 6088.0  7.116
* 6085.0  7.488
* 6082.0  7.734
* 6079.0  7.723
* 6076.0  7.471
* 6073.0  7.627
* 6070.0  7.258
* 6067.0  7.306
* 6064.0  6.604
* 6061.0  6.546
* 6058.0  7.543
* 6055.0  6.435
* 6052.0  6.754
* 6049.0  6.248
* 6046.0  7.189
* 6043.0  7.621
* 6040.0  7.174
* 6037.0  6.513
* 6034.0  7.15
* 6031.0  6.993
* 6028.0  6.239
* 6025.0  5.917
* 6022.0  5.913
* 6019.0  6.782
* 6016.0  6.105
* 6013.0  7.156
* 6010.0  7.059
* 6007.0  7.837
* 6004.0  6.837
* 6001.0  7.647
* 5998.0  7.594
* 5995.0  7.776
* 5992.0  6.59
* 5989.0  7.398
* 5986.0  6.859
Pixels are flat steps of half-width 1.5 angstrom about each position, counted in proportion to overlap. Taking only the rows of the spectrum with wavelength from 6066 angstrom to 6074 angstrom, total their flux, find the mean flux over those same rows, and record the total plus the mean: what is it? 29.6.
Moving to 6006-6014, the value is 29.4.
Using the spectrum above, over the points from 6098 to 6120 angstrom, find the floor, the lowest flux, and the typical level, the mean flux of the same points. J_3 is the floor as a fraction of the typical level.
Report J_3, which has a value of 0.904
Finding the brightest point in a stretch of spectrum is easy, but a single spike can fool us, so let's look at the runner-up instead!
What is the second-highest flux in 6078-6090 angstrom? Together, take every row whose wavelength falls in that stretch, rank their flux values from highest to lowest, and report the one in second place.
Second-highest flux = 7.723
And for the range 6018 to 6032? 6.782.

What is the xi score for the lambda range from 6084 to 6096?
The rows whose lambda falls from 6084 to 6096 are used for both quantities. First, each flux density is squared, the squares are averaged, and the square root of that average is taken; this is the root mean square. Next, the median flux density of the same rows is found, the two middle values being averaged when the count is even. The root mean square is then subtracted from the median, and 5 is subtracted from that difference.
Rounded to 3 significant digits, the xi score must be -5.01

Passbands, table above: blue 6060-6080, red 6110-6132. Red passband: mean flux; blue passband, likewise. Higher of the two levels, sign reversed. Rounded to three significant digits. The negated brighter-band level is -7.22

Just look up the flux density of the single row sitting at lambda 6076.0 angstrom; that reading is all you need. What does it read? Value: 7.471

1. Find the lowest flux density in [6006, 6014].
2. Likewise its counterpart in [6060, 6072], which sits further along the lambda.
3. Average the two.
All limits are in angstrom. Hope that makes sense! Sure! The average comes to 6.8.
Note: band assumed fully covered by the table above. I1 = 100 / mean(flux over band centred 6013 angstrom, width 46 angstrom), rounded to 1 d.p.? 14.5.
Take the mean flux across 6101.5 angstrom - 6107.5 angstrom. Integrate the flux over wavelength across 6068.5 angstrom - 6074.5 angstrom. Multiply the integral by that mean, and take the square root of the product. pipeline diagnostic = 17.4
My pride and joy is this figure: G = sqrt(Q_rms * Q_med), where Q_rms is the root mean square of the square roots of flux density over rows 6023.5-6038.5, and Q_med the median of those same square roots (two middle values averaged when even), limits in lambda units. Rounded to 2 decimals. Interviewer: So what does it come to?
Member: 2.56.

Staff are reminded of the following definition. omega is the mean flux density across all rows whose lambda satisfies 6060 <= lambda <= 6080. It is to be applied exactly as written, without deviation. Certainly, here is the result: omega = 7.22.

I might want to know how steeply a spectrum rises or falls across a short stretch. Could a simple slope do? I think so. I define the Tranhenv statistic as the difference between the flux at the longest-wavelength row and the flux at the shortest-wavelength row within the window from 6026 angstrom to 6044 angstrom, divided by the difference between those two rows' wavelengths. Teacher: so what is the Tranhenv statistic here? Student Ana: 0.09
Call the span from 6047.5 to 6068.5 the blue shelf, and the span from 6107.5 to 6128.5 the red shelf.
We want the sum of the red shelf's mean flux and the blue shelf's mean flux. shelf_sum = 13.8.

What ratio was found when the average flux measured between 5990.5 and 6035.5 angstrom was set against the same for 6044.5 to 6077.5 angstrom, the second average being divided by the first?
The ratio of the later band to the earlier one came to 1.01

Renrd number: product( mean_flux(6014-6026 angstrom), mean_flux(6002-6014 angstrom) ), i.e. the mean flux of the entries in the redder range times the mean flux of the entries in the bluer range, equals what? 45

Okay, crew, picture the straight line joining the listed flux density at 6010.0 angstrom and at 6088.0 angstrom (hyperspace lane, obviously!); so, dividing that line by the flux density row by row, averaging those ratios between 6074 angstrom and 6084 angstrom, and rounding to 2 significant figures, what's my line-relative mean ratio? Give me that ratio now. 0.93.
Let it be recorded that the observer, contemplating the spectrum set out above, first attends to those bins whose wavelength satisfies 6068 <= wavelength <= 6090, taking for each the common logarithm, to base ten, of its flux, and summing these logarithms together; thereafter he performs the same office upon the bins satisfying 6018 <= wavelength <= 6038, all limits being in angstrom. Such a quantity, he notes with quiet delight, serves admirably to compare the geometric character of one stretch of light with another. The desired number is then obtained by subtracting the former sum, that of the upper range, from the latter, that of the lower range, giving -0.4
